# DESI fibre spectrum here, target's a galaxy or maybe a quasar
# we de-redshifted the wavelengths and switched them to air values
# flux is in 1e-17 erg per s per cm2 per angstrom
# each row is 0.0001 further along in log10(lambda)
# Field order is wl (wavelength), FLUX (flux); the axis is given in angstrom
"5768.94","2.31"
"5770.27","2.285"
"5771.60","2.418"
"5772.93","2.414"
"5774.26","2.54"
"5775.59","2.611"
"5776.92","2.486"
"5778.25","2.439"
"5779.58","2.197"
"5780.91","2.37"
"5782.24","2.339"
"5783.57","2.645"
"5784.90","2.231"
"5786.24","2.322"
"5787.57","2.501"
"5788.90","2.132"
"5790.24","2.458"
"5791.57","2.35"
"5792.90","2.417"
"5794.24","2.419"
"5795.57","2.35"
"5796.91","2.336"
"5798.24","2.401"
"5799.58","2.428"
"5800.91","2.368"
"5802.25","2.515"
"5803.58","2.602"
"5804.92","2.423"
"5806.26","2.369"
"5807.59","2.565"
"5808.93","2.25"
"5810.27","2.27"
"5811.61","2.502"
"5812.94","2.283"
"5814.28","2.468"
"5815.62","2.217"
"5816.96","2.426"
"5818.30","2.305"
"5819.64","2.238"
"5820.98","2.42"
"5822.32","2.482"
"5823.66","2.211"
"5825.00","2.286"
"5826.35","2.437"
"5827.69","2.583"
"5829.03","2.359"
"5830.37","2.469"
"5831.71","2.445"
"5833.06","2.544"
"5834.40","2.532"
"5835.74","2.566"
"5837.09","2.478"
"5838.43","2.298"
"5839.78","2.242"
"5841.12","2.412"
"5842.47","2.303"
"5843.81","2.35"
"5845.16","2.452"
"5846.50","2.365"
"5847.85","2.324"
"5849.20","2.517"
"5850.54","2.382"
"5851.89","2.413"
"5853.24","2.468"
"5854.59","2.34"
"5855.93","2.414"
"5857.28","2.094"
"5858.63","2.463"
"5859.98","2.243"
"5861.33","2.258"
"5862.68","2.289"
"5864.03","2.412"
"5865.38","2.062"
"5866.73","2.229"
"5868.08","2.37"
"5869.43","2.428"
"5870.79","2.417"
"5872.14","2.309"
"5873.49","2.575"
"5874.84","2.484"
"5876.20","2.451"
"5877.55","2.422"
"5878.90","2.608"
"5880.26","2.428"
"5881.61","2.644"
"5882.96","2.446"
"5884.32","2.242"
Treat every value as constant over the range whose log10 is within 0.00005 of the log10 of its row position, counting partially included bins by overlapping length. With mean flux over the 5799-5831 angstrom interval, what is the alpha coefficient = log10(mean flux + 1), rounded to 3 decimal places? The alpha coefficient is 0.531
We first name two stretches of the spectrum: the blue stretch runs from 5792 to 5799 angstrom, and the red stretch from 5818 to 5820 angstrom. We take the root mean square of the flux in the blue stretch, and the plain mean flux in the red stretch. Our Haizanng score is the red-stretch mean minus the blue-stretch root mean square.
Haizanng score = -0.11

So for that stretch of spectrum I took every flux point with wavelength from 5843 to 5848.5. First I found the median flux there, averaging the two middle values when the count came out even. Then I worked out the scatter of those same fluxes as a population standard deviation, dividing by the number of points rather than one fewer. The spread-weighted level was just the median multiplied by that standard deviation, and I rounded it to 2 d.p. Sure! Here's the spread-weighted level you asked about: 0.11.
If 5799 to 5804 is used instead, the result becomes 0.22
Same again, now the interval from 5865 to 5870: 0.32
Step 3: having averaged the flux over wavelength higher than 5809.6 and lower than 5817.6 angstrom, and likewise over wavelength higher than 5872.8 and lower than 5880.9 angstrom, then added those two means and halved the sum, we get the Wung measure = 2.428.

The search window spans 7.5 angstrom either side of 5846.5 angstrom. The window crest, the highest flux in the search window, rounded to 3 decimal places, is 2.517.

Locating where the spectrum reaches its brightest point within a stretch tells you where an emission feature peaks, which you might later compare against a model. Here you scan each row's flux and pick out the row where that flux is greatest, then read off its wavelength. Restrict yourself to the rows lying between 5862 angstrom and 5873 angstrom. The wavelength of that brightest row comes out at 5869.43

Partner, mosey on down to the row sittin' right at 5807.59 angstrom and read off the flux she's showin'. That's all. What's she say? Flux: 2.565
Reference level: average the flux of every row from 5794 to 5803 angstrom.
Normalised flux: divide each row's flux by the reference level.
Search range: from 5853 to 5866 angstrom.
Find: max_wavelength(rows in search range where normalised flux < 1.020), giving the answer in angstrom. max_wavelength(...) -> 5865.38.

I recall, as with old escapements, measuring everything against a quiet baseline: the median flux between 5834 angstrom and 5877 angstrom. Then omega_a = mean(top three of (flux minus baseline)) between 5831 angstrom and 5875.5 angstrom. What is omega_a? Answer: 0.16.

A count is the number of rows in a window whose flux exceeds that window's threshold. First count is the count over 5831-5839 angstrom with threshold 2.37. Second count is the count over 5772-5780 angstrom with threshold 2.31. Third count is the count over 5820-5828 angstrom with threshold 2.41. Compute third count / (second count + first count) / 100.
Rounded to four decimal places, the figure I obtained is 0.0040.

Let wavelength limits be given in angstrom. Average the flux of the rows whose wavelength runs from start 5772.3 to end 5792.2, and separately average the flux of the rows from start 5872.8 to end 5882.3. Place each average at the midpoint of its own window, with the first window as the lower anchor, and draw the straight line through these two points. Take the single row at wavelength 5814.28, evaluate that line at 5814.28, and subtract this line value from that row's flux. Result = 0.03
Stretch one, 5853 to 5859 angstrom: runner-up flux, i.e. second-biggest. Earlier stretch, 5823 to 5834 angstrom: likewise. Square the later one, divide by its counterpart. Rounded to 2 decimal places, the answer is 2.38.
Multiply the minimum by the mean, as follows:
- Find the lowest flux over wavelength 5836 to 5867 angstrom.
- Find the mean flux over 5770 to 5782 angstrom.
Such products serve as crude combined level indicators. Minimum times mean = 5.0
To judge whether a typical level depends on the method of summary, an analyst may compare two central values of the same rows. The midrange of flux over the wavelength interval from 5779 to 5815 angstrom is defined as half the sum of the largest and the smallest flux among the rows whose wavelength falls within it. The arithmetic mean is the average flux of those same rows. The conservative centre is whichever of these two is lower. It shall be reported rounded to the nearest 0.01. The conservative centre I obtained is 2.39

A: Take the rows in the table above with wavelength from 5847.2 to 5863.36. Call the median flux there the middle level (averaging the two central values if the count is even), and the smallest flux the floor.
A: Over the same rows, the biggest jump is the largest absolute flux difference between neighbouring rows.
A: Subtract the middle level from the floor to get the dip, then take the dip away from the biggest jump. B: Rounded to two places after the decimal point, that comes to 0.64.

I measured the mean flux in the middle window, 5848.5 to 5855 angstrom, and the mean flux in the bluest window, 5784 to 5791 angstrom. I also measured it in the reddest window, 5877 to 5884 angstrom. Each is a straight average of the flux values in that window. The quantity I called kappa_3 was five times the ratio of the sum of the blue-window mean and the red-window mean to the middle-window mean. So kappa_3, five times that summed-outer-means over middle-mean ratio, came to 10.0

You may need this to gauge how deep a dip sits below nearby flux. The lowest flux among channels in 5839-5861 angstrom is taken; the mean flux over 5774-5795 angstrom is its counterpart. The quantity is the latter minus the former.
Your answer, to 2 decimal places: 0.31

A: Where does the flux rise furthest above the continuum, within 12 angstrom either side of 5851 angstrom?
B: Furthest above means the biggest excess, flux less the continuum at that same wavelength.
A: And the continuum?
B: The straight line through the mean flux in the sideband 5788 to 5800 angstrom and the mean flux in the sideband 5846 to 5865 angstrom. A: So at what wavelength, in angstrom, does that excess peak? 5849.20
